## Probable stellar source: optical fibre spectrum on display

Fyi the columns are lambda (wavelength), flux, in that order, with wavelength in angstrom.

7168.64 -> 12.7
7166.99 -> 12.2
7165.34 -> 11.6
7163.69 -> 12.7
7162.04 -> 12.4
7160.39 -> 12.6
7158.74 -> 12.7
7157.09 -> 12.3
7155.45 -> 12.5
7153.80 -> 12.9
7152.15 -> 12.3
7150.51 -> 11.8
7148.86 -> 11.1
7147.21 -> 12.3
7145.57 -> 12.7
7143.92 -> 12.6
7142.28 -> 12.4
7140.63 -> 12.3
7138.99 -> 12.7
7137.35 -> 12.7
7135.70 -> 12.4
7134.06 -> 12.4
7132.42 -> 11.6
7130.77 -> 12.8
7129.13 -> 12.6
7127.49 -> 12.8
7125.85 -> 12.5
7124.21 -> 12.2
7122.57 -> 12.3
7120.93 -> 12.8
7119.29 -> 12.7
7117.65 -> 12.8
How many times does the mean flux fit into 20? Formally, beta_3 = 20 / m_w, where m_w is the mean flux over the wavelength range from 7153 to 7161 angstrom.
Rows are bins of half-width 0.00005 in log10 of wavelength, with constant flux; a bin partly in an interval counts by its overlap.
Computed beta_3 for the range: 1.59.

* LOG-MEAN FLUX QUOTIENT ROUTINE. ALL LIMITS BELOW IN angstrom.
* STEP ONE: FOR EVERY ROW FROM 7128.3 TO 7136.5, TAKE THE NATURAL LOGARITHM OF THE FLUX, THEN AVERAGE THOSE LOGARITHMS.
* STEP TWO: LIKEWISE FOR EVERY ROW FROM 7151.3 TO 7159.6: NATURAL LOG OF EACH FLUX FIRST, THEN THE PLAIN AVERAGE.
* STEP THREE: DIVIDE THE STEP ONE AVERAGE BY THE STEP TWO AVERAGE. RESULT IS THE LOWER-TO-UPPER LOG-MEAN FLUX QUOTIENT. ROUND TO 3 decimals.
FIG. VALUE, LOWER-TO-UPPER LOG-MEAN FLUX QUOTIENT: 0.994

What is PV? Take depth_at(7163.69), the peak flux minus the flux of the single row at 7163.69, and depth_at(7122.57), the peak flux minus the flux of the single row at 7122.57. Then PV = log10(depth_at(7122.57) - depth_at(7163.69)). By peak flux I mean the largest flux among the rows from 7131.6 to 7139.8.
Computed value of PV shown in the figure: -0.40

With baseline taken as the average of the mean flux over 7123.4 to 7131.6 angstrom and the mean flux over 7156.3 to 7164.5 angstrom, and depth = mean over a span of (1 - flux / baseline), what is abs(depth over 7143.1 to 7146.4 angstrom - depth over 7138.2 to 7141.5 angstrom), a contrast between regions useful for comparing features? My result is 0.012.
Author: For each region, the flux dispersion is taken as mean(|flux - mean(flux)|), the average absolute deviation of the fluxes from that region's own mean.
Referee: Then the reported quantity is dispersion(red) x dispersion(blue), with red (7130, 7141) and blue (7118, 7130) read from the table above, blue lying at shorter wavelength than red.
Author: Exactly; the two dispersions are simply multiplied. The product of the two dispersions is 0.052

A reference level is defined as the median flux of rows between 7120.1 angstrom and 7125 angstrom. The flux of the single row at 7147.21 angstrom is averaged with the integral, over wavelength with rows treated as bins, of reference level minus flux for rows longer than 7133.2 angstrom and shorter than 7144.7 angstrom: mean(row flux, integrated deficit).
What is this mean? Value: 5.0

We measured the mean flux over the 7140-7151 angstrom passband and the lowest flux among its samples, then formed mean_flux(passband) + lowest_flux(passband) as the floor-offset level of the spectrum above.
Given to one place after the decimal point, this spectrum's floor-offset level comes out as 23.3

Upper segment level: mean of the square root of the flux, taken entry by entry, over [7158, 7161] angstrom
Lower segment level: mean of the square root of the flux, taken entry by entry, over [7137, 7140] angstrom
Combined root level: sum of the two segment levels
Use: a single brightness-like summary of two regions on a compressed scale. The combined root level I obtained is 7.12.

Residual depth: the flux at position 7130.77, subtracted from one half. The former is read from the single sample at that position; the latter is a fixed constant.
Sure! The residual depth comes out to -12.3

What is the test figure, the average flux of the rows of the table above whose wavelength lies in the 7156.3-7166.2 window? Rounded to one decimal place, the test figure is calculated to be 12.4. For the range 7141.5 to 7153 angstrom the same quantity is 12.2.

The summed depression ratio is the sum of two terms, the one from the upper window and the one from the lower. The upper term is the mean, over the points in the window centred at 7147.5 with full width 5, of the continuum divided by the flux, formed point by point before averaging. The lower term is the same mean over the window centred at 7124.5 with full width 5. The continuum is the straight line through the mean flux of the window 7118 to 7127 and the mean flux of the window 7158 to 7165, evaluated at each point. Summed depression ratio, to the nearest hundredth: 2.06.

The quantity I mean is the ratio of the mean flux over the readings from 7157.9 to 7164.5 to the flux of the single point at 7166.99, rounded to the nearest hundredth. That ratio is 1.03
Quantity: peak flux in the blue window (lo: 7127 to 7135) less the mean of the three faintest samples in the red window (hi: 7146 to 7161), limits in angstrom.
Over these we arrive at 1.07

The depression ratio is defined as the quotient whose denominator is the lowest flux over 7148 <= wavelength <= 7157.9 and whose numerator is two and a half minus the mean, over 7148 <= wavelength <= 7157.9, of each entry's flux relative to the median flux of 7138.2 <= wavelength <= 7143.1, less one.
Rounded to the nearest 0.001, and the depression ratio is 0.227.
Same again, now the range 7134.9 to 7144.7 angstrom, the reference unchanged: 0.202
